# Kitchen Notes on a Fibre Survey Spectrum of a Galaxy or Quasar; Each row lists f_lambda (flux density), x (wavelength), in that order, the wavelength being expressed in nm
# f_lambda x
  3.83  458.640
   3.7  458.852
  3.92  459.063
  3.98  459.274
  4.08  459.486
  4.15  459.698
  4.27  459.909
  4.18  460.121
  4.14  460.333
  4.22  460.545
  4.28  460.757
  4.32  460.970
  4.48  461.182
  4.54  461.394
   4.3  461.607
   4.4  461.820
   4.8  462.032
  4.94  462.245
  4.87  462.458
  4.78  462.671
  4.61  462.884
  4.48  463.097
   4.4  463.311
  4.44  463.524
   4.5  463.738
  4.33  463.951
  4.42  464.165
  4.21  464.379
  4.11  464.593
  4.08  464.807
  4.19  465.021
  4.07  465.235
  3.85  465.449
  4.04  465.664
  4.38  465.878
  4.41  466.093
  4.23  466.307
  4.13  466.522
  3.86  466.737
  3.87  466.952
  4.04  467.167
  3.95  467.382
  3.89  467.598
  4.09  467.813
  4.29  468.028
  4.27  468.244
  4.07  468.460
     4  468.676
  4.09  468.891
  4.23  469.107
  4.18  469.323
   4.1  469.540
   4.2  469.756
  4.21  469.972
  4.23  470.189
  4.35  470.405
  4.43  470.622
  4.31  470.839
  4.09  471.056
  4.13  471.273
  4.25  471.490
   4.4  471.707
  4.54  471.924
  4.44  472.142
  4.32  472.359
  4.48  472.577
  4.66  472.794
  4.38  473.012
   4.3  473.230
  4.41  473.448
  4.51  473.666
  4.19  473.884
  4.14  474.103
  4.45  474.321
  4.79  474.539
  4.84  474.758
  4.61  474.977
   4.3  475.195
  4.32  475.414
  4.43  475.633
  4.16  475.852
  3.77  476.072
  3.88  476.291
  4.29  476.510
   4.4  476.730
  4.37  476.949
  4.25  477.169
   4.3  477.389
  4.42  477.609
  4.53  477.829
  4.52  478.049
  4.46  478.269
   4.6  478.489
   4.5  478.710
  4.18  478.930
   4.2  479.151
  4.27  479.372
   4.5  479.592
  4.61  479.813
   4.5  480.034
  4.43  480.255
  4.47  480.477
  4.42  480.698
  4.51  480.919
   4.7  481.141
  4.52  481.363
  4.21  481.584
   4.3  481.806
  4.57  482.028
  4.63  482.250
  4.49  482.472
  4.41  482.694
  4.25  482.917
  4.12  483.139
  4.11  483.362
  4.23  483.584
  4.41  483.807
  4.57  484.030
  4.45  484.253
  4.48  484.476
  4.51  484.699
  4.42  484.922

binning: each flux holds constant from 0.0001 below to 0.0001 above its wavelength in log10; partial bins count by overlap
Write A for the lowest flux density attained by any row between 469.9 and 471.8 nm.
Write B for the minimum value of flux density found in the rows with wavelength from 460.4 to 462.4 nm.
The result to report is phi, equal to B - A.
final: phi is 0.1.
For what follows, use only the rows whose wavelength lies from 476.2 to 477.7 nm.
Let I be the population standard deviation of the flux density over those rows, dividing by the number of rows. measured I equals 0.17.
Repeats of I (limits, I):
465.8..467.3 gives 0.21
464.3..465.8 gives 0.11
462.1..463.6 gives 0.20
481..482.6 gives 0.16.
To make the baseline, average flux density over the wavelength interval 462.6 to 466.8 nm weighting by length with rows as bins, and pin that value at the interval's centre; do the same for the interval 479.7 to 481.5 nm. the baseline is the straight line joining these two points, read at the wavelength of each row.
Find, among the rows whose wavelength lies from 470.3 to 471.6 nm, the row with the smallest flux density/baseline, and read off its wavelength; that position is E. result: 471.056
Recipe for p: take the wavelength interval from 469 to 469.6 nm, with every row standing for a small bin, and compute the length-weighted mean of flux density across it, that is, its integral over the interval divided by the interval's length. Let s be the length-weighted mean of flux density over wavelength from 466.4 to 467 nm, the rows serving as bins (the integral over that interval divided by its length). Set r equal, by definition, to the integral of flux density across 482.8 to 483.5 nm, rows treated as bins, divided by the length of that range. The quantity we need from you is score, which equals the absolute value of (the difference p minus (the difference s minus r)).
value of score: 4.37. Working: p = 4.17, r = 4.16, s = 3.97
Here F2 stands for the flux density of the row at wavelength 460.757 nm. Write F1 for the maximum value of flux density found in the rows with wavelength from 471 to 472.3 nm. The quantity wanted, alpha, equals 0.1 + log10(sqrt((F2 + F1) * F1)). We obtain 0.901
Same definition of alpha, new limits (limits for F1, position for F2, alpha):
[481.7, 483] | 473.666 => 0.913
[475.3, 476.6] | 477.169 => 0.892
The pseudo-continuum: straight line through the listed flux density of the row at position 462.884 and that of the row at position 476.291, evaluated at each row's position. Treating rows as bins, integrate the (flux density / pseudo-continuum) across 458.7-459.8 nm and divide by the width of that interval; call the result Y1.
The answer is 0.82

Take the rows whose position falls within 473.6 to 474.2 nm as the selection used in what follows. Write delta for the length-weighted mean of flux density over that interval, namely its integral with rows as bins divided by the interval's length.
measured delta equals 4.26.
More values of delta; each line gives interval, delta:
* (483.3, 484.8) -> 4.40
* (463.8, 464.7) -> 4.28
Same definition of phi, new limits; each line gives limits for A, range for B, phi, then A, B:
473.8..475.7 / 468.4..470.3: -0.1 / 4.14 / 4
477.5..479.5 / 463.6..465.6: -0.3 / 4.18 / 3.85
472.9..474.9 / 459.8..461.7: 0.0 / 4.14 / 4.14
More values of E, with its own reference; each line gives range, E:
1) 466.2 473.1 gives 466.737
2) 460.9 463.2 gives 461.607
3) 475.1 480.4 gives 476.072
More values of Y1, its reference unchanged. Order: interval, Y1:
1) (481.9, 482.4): 1.29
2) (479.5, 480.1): 1.23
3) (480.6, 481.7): 1.24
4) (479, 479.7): 1.16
